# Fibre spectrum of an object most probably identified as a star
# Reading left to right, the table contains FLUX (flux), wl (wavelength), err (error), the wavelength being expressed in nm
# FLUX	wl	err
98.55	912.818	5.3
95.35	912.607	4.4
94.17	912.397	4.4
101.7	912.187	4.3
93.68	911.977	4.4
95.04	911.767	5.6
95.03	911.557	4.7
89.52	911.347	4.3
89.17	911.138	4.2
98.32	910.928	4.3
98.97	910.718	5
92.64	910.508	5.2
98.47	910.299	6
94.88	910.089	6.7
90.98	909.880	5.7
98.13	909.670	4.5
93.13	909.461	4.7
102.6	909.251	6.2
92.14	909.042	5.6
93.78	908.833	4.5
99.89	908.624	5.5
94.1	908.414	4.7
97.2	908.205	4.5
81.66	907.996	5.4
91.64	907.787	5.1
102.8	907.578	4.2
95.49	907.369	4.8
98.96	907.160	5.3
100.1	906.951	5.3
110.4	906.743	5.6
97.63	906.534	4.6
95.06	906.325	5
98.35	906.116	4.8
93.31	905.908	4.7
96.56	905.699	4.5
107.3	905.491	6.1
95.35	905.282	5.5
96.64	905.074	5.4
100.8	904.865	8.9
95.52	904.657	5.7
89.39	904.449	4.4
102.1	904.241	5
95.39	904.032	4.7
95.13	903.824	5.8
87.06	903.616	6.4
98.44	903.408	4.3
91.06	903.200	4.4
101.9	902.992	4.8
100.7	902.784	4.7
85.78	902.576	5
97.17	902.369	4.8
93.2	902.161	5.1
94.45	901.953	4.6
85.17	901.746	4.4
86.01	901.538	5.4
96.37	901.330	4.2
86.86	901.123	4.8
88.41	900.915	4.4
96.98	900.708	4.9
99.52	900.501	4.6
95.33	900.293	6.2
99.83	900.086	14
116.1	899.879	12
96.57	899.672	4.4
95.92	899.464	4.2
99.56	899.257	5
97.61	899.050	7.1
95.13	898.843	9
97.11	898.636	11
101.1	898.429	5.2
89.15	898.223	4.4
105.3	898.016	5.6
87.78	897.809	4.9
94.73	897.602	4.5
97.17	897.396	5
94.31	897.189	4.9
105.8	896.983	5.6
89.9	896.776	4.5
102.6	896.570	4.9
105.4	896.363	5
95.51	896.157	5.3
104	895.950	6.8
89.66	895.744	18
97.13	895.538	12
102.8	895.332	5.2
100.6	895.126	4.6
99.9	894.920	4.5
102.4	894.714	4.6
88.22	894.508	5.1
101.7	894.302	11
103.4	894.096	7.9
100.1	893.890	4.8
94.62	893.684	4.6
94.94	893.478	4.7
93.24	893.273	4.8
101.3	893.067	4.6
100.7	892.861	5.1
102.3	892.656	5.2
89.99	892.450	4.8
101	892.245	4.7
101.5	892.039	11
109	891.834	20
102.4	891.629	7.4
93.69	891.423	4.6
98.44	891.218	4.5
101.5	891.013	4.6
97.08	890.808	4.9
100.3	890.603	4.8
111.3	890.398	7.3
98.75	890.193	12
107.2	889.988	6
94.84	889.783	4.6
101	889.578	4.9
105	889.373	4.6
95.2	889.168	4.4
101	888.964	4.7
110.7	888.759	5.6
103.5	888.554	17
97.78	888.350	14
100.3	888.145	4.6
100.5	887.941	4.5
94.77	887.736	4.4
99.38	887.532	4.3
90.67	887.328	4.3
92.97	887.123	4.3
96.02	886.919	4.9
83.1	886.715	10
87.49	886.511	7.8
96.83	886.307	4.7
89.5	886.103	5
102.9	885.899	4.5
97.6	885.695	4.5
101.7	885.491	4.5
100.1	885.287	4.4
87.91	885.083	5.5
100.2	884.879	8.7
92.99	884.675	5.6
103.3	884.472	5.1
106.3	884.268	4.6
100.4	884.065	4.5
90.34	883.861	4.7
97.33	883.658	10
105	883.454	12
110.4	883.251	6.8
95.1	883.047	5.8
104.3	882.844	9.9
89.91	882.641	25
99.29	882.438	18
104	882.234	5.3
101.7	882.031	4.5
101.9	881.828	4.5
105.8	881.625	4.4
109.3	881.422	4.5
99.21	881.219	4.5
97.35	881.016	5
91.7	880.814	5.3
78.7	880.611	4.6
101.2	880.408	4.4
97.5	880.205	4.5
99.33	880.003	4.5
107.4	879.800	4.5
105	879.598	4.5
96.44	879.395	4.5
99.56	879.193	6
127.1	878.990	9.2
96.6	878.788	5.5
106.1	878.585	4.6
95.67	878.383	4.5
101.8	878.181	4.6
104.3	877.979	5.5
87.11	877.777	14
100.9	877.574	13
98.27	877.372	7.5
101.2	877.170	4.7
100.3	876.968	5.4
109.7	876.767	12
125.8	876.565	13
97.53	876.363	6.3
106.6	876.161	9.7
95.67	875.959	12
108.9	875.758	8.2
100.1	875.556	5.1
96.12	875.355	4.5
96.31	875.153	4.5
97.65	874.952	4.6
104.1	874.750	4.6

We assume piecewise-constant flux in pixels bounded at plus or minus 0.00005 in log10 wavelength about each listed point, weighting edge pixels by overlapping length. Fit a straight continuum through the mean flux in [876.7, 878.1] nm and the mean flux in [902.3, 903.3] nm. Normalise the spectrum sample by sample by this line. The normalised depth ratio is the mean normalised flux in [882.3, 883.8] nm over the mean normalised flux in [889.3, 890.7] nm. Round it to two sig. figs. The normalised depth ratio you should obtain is 0.96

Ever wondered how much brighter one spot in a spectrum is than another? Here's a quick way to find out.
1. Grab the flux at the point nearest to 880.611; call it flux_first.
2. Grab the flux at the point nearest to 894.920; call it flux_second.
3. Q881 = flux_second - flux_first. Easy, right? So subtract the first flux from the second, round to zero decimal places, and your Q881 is 21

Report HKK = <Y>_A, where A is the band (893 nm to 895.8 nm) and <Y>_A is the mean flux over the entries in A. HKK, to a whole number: 98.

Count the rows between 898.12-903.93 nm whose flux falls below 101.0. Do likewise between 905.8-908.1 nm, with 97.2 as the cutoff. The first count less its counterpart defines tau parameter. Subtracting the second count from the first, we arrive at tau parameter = 20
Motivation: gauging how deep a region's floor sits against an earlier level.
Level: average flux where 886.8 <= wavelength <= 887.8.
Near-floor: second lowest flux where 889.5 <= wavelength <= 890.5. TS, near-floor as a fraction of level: 1.04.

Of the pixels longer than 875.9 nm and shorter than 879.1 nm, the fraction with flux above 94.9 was 0.94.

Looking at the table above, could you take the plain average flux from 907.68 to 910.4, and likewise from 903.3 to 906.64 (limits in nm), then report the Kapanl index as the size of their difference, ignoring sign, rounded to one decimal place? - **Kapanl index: 2.0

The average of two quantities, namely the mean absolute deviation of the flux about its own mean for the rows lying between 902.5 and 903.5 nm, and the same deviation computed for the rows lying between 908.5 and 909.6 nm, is 4.8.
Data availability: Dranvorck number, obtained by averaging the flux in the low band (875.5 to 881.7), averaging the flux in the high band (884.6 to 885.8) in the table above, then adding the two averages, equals 198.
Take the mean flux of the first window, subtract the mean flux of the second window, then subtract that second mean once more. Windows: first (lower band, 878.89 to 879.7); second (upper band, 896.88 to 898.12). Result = -88.0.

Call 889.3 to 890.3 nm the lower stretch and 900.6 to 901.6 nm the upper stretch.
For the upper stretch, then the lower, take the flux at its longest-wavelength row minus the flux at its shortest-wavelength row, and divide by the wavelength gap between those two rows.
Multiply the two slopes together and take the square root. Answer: 10.0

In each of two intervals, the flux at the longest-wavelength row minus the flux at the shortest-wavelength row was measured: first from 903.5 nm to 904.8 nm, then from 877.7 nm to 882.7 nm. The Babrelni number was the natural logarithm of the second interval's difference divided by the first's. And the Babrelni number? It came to -1.1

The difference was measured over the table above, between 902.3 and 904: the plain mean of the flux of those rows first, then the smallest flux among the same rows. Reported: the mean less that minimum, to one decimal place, 8.9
